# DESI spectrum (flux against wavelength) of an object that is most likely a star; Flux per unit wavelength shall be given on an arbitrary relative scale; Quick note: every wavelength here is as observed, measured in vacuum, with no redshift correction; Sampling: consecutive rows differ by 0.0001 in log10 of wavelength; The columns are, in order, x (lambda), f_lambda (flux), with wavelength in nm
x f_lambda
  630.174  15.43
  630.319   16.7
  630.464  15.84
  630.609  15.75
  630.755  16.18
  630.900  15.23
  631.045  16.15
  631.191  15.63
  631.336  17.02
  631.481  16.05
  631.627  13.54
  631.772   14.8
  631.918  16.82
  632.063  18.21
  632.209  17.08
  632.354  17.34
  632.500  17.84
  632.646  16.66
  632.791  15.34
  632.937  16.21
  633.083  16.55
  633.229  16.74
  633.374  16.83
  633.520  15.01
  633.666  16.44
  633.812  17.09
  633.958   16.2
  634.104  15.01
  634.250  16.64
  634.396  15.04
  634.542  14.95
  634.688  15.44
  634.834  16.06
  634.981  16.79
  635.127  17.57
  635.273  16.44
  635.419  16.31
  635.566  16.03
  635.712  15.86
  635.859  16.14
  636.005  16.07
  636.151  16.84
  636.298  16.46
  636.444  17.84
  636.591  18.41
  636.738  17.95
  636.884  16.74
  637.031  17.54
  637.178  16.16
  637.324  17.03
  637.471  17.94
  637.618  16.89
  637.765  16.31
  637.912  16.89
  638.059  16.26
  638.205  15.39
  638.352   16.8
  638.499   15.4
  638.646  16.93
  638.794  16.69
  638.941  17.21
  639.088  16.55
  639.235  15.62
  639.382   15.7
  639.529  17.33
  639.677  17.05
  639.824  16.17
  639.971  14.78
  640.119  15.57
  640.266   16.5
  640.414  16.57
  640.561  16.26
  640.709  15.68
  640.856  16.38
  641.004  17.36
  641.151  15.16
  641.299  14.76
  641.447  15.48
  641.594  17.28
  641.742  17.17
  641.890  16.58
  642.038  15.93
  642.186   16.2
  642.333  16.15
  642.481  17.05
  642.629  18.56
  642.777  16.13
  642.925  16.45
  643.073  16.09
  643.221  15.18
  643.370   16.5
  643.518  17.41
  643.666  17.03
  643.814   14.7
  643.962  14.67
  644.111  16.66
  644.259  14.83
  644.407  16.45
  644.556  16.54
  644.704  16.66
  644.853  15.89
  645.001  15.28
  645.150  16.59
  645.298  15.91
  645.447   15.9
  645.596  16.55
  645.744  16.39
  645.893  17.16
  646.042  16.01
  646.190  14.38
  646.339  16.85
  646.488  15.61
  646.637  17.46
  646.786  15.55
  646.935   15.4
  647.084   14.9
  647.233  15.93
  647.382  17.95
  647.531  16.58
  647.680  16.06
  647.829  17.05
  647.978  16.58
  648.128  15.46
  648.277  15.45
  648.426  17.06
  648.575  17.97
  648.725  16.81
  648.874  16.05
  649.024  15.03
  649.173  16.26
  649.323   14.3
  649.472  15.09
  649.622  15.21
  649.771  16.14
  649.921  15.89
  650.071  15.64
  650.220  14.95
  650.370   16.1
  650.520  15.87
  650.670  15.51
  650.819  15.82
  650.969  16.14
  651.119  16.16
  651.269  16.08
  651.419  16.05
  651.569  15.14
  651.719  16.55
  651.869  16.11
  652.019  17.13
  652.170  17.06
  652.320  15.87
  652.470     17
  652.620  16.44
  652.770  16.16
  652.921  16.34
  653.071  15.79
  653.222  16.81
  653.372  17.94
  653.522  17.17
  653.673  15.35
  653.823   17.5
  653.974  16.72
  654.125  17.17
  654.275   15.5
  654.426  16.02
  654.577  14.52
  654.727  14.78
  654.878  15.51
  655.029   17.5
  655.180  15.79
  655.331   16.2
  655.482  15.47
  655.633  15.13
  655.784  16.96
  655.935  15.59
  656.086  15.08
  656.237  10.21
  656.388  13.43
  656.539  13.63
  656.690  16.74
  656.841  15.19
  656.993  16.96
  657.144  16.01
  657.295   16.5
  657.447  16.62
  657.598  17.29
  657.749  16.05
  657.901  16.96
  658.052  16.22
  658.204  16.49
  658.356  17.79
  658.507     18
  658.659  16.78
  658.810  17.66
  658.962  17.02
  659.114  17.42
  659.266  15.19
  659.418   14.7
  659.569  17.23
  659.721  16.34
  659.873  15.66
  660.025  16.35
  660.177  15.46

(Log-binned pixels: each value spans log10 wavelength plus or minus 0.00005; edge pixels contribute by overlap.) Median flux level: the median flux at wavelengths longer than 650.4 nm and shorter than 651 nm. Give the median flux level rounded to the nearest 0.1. 15.8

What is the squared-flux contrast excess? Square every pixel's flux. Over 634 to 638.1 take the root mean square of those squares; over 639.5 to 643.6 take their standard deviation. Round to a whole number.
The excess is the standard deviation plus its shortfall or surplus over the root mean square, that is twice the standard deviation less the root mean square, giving -220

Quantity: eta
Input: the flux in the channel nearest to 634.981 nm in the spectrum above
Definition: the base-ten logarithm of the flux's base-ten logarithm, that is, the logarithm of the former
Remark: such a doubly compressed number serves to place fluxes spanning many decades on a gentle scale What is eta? 0.088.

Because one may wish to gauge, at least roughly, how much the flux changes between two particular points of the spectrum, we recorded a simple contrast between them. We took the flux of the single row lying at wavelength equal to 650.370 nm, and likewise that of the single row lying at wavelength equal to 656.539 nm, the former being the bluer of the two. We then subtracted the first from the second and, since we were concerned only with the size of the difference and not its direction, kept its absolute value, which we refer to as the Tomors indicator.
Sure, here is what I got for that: 2.5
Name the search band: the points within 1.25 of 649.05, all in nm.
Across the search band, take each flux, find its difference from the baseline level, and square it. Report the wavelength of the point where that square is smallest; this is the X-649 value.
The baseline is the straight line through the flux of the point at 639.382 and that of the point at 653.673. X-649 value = 648.128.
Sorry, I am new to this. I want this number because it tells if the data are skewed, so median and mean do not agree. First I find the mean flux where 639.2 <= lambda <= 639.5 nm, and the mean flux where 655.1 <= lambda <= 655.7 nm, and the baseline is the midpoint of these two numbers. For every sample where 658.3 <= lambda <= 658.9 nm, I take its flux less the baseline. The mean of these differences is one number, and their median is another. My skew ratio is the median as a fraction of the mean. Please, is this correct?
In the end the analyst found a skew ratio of 1.1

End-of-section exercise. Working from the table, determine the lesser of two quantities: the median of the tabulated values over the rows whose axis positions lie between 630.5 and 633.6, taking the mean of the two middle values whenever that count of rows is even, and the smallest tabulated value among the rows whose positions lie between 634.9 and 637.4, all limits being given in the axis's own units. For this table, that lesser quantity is 15.9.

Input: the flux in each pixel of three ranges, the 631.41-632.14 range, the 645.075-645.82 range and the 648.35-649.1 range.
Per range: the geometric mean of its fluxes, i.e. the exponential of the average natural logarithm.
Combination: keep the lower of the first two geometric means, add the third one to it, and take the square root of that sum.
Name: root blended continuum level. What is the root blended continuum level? 5.69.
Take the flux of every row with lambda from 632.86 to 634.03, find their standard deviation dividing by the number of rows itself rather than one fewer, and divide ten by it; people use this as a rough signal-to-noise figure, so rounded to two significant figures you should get 17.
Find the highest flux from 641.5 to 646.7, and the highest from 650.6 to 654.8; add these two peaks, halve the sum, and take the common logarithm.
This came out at 1.26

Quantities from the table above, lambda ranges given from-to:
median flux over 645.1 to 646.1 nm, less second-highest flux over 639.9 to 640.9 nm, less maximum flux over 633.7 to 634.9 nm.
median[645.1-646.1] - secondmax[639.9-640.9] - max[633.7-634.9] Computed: -17.2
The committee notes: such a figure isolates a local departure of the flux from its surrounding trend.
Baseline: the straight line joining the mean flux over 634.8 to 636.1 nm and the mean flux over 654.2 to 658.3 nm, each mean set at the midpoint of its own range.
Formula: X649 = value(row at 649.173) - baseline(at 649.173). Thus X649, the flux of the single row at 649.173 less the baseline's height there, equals 0.4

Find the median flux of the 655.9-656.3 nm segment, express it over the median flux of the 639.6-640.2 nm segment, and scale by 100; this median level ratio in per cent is 95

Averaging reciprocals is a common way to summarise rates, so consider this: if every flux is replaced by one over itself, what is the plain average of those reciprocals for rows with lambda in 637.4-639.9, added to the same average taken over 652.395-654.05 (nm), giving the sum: 0.1207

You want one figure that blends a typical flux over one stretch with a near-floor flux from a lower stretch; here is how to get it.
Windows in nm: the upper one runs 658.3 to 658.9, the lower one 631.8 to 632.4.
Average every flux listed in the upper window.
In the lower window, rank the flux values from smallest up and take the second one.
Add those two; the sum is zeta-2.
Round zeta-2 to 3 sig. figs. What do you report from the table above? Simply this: 34.6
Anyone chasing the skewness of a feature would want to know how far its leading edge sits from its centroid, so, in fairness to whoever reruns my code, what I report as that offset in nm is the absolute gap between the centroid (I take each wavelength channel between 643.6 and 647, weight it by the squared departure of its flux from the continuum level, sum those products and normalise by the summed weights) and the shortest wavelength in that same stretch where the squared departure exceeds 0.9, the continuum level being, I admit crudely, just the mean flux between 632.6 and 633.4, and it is 1.34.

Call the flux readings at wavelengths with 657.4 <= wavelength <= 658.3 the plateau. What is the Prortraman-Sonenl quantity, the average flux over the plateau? 16.6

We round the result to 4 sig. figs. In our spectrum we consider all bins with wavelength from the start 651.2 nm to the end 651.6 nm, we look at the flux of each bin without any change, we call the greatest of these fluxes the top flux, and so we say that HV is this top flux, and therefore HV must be 16.08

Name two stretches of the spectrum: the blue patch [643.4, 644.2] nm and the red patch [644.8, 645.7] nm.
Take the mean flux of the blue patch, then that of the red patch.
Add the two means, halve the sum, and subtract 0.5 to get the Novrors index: 15.6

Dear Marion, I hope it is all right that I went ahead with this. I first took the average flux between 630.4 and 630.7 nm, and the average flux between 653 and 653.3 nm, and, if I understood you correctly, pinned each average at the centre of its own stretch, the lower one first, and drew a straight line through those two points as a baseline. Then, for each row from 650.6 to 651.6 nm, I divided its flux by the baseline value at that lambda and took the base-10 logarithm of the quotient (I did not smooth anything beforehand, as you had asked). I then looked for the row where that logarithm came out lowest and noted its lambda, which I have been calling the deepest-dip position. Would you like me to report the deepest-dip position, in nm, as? 651.569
